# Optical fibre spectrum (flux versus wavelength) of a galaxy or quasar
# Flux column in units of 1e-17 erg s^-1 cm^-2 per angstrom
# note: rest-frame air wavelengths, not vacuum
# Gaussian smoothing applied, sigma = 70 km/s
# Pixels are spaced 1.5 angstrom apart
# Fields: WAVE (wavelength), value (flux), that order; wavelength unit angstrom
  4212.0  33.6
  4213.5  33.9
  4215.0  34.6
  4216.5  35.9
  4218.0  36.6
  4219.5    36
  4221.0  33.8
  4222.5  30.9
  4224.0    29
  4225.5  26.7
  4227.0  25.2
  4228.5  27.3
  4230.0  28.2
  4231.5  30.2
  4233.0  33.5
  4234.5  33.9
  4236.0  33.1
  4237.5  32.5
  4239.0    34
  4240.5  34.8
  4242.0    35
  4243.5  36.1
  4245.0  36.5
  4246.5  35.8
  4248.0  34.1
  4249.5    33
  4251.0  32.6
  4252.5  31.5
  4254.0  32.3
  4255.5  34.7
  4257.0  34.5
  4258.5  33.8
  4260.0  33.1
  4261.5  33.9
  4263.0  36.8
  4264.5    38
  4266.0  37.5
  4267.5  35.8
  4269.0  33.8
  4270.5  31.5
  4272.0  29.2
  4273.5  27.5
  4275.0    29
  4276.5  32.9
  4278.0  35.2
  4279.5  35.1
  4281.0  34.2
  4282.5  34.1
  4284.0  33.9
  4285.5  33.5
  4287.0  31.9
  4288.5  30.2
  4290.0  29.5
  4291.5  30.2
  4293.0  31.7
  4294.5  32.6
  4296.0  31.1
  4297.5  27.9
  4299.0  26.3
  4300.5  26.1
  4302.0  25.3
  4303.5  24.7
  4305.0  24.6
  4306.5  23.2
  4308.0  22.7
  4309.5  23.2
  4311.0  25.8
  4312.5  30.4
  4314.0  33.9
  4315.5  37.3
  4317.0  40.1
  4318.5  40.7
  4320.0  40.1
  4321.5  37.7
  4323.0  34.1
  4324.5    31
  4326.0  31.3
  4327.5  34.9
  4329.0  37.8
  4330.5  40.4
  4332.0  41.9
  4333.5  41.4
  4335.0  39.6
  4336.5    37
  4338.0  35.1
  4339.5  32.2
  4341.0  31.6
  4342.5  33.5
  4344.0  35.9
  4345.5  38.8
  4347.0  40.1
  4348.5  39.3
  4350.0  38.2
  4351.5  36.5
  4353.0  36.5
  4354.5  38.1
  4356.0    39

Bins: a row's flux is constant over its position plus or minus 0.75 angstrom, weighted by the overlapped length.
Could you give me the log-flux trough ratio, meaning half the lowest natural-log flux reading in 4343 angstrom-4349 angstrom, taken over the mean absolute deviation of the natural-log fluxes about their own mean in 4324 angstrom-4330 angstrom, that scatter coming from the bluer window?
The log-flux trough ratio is 23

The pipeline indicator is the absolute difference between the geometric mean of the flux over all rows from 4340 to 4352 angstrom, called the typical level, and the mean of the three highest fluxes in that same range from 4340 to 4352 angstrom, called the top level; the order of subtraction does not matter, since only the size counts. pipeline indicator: 2.8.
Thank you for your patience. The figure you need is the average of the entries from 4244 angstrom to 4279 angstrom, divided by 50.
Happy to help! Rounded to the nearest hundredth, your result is 0.67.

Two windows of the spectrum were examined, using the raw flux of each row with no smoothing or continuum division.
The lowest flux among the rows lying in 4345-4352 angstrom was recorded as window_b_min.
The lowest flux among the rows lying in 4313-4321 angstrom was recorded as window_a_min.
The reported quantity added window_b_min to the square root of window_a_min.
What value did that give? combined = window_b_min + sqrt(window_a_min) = 42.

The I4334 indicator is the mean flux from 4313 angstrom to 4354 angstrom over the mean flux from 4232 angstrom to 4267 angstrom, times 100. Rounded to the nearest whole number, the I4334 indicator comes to 107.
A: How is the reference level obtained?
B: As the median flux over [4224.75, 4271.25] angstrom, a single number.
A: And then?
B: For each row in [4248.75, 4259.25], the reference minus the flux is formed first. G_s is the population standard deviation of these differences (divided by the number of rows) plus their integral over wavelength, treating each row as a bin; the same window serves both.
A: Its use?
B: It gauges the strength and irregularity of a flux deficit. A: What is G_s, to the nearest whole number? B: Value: 7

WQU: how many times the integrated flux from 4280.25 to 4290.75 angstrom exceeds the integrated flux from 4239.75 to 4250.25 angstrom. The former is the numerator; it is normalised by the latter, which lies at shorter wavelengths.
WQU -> 0.93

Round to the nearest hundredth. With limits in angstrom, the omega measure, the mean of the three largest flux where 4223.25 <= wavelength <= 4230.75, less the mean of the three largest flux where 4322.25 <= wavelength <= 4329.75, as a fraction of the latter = -0.21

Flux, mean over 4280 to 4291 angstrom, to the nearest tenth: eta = 32.5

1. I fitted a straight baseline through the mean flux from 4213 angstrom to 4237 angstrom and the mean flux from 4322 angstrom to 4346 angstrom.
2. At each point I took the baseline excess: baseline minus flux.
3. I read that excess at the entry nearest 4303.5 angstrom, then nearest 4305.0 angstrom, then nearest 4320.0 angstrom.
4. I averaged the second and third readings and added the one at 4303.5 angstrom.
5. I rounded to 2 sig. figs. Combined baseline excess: 13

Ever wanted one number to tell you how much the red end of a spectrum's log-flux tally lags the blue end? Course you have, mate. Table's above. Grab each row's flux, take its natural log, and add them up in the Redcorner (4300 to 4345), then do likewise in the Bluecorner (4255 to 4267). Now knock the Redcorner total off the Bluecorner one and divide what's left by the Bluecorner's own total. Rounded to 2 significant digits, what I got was -2.7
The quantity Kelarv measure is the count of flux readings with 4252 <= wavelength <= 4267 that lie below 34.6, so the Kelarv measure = 6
